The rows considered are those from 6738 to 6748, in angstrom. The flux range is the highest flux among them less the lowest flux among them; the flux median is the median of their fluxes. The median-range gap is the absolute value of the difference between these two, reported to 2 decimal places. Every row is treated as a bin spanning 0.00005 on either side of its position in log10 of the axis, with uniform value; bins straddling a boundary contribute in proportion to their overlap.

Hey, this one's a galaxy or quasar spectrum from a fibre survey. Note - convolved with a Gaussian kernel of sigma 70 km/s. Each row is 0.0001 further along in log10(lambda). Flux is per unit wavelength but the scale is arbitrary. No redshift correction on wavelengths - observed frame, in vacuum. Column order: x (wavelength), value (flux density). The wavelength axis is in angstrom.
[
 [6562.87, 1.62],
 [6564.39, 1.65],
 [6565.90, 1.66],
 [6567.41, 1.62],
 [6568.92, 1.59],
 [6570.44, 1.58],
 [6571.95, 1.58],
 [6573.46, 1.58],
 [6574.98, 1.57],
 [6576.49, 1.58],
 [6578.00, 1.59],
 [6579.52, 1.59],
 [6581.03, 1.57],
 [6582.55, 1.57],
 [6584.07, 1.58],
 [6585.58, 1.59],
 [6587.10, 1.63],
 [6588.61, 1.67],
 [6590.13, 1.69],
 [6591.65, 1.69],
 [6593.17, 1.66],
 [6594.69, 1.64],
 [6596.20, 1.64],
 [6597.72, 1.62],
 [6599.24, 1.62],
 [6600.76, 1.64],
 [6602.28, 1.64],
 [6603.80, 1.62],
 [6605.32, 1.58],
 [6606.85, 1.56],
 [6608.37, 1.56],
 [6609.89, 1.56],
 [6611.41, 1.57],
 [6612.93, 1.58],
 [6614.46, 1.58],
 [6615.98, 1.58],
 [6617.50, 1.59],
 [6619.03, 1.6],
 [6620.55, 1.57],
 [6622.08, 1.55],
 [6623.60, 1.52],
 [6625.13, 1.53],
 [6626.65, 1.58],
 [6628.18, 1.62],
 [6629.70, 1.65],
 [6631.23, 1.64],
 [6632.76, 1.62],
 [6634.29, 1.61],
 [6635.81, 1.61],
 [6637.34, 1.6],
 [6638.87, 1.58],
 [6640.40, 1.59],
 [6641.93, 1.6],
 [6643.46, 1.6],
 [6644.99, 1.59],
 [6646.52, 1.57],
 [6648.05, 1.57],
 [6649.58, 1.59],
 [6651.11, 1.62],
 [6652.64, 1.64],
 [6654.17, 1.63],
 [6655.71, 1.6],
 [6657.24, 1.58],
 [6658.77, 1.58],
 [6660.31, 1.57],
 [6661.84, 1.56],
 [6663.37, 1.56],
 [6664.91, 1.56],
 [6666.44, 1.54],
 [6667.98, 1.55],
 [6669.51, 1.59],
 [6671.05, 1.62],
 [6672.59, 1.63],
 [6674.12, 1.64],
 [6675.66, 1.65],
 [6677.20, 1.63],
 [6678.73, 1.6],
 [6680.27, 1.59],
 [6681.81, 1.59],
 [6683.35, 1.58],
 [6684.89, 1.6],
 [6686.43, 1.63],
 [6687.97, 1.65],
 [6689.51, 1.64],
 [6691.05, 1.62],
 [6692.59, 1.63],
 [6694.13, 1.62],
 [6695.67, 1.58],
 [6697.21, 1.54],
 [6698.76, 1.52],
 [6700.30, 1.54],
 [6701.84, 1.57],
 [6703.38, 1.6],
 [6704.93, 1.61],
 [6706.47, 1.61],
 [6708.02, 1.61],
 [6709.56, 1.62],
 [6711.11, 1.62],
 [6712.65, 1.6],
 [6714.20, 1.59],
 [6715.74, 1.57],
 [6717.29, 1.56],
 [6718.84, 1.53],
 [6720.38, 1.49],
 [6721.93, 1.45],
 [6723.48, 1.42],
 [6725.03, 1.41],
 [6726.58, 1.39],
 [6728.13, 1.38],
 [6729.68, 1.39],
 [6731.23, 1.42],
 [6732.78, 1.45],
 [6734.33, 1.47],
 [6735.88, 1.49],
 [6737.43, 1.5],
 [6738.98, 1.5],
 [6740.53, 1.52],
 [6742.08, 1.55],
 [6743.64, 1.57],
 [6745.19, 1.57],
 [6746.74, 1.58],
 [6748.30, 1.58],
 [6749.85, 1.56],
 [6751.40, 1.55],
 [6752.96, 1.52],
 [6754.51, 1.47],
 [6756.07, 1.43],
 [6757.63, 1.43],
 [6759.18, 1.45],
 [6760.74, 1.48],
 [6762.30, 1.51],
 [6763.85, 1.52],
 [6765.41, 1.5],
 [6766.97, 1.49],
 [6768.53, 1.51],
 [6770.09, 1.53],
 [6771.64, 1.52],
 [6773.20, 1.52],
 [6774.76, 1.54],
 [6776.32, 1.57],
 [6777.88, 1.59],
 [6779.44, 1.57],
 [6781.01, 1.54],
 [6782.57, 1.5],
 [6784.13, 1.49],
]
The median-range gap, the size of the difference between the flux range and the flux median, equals 1.48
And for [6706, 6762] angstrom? 1.27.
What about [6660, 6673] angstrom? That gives 1.47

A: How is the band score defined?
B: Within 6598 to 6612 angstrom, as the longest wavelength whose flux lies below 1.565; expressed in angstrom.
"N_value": 6609.89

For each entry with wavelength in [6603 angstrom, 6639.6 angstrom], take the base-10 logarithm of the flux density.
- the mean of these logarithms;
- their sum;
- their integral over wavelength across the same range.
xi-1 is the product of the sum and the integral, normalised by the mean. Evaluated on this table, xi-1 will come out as 175.8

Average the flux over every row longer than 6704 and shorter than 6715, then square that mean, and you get 2.59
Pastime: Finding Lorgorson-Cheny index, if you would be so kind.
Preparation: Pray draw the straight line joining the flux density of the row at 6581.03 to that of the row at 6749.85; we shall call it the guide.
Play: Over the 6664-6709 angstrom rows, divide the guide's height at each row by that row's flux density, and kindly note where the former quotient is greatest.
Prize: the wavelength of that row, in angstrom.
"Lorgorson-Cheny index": 6698.76 angstrom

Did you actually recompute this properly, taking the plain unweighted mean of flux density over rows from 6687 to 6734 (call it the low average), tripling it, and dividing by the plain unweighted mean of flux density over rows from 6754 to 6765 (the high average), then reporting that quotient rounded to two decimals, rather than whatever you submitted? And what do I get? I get 3.14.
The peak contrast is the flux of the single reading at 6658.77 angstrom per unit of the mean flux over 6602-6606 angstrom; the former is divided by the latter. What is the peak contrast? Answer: 0.98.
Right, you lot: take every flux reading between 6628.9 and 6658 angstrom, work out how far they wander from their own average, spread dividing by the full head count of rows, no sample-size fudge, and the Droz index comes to 0.023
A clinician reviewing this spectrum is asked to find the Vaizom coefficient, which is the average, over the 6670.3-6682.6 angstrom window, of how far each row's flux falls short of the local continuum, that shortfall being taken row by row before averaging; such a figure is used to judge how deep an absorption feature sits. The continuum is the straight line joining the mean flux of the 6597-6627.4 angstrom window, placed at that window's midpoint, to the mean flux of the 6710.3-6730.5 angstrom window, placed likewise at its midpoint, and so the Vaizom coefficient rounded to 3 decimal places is -0.090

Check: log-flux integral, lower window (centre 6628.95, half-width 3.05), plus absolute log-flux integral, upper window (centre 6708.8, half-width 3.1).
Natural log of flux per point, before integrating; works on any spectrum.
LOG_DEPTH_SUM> 5.92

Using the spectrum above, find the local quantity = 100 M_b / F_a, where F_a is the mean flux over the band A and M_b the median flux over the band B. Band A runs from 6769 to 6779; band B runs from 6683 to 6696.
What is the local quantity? 105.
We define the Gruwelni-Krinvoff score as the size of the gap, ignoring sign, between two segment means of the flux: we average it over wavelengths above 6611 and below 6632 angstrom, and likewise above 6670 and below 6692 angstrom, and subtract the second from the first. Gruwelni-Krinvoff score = 0.036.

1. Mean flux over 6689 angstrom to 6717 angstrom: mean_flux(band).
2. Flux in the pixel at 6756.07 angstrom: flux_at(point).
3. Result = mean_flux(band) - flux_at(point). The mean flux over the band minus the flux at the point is 0.16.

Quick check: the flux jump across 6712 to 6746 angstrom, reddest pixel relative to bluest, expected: -0.030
